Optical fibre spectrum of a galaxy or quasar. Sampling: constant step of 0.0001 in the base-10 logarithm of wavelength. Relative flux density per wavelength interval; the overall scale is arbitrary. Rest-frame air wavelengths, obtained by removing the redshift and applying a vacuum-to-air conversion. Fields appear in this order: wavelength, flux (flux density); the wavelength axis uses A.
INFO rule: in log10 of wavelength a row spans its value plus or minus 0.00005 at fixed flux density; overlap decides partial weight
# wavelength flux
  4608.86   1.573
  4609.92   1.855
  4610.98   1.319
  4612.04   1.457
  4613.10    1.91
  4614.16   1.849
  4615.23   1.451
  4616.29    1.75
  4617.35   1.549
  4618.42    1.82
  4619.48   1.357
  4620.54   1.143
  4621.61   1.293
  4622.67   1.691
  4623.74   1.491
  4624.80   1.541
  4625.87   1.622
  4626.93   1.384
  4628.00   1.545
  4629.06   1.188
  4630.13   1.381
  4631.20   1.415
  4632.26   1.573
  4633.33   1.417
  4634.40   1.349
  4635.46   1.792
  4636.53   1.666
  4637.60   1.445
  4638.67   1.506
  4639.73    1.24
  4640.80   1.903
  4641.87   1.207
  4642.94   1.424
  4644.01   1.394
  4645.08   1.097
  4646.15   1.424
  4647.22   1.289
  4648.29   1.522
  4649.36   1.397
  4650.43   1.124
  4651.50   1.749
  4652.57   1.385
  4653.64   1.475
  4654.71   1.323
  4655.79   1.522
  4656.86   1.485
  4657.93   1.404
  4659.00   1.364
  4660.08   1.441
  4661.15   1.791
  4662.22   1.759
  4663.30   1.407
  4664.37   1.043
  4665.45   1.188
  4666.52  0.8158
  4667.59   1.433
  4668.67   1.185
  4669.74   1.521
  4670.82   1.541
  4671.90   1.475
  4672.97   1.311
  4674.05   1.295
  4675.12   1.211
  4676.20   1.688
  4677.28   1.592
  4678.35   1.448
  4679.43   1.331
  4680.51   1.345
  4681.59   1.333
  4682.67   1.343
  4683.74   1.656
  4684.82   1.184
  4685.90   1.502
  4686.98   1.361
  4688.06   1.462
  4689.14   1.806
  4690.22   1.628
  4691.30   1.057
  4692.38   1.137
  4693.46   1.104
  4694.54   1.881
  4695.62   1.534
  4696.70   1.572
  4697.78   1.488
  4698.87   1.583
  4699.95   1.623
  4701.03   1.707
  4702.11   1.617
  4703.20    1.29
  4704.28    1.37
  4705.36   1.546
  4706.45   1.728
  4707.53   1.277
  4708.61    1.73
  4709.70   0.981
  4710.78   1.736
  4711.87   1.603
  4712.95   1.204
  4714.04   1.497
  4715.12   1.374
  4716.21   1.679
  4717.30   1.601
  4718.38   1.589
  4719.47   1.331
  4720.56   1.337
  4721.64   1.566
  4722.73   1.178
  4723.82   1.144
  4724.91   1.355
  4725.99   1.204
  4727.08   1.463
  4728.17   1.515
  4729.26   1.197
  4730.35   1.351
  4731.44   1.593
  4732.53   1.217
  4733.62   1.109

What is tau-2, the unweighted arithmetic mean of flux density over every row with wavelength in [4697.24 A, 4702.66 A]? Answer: 1.60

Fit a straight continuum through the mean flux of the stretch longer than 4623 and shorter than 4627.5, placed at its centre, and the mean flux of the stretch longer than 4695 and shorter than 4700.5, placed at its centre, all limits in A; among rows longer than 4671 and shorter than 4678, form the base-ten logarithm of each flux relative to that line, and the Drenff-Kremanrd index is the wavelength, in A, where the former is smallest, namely 4675.12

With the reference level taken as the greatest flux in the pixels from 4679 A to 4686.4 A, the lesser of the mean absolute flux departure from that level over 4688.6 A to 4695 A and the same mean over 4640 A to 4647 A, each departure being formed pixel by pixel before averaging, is 0.33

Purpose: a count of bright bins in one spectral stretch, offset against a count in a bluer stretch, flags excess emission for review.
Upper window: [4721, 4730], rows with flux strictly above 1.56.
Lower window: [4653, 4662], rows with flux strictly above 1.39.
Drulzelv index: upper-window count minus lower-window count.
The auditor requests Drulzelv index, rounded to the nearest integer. -5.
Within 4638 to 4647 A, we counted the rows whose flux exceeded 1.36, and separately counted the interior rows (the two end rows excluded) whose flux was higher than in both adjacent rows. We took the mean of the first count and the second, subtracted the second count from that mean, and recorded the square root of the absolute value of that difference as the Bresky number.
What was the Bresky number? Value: 1.2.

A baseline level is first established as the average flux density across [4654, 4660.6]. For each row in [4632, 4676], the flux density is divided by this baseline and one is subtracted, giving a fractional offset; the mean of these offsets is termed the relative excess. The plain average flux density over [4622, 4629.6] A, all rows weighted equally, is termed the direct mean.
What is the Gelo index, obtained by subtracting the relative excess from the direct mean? 1.50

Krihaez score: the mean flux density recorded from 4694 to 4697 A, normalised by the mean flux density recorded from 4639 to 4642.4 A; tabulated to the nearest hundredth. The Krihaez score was 1.15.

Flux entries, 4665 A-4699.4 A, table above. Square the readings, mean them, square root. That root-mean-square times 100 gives 142.4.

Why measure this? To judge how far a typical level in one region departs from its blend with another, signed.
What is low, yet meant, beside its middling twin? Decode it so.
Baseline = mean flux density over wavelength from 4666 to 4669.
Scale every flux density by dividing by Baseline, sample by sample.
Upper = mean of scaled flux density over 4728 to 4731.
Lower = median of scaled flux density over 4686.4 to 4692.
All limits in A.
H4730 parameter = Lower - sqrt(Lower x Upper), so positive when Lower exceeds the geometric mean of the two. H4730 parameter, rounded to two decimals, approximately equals 0.05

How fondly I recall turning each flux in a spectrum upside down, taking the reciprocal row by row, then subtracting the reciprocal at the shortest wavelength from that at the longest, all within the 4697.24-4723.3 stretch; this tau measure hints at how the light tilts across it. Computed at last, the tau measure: 0.18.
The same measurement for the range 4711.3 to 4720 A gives 0.13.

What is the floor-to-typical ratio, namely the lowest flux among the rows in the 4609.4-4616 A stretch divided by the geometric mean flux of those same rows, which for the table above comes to 0.813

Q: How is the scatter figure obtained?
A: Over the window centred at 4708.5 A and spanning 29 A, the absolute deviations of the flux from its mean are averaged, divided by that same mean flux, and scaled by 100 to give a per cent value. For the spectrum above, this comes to 10.9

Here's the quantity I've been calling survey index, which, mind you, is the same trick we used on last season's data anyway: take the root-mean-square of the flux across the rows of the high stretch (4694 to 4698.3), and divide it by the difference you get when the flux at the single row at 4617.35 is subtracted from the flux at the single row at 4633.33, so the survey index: -12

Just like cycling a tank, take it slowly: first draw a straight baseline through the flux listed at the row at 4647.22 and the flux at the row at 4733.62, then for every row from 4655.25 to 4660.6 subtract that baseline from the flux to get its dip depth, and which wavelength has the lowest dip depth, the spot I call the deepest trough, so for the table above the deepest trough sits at 4659.00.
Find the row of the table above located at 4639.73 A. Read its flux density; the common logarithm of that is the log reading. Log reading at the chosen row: 0.09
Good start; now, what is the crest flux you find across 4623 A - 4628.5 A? 1.622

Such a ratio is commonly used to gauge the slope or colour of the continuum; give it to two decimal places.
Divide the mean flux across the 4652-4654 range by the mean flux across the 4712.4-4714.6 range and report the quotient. 1.06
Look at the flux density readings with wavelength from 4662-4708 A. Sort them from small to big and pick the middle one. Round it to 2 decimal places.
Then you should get 1.45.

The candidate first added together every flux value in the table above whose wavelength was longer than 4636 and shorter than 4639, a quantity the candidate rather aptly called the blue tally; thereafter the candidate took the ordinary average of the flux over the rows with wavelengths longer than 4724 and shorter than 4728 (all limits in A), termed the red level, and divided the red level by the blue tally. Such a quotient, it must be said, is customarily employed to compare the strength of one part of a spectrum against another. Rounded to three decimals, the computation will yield 0.290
